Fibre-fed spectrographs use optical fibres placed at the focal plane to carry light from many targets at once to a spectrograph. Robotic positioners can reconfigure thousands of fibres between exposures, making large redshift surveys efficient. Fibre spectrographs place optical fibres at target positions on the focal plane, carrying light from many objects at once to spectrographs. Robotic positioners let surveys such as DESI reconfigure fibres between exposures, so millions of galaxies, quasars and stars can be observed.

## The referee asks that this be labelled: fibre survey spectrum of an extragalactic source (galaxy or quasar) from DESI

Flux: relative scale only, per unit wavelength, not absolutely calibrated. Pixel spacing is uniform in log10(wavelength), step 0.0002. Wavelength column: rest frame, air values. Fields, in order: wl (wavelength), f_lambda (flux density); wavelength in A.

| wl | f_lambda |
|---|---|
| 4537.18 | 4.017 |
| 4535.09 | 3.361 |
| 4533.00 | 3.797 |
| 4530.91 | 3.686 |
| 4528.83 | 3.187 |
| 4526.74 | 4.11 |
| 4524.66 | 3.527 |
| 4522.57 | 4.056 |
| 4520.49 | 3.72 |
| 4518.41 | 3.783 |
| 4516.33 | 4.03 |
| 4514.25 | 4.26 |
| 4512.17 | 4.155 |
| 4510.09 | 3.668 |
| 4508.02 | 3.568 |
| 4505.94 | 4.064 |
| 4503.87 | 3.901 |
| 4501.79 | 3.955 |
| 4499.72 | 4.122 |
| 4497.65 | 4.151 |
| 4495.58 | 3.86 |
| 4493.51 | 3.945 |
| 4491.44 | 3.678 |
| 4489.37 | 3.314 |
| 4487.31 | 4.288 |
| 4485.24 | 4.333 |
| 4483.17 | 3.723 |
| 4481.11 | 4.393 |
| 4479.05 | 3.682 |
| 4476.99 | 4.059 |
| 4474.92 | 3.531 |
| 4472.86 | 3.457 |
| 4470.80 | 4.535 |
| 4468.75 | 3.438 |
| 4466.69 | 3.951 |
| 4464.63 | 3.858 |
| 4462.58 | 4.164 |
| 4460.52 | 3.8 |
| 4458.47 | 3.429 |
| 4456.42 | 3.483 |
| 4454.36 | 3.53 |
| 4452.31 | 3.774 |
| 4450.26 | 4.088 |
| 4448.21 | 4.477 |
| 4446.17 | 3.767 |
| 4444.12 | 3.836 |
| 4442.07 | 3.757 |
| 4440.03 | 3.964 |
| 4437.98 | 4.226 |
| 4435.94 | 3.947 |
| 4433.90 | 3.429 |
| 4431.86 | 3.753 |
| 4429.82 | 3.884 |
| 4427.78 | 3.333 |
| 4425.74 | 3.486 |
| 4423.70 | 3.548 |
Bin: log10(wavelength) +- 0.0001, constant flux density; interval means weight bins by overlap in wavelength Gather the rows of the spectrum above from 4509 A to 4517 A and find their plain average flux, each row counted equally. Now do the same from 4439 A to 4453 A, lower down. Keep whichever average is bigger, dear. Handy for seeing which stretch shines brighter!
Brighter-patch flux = 4.03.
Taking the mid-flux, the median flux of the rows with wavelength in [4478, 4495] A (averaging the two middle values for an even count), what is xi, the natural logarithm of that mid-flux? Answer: 1.34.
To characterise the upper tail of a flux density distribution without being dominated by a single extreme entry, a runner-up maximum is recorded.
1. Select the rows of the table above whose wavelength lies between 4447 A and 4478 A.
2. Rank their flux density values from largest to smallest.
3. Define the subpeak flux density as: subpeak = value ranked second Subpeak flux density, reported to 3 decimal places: 4.477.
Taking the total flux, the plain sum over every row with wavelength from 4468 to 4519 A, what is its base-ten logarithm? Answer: 1.99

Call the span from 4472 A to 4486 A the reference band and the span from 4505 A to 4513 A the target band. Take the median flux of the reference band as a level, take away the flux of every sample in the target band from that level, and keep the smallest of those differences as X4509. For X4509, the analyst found -0.43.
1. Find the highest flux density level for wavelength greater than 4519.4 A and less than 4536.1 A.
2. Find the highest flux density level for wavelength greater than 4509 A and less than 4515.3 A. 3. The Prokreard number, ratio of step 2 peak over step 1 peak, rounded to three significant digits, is 1.04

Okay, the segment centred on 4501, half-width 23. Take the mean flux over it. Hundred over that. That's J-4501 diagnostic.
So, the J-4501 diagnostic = 25.4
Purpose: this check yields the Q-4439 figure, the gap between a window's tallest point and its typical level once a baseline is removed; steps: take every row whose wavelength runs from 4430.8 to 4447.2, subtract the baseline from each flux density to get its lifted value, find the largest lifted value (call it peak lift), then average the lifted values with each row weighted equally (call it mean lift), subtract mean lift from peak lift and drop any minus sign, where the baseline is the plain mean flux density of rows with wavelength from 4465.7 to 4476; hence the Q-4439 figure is 0.39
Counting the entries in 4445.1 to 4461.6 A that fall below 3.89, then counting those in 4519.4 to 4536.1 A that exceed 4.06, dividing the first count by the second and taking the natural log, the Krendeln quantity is 1.8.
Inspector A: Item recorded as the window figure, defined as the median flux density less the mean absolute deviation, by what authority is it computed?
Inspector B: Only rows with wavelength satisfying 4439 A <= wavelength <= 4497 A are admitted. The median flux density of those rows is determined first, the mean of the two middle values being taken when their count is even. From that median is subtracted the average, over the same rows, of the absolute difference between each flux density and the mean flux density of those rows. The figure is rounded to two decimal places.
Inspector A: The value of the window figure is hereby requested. 3.55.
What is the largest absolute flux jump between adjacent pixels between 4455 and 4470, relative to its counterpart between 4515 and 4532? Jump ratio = 0.56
